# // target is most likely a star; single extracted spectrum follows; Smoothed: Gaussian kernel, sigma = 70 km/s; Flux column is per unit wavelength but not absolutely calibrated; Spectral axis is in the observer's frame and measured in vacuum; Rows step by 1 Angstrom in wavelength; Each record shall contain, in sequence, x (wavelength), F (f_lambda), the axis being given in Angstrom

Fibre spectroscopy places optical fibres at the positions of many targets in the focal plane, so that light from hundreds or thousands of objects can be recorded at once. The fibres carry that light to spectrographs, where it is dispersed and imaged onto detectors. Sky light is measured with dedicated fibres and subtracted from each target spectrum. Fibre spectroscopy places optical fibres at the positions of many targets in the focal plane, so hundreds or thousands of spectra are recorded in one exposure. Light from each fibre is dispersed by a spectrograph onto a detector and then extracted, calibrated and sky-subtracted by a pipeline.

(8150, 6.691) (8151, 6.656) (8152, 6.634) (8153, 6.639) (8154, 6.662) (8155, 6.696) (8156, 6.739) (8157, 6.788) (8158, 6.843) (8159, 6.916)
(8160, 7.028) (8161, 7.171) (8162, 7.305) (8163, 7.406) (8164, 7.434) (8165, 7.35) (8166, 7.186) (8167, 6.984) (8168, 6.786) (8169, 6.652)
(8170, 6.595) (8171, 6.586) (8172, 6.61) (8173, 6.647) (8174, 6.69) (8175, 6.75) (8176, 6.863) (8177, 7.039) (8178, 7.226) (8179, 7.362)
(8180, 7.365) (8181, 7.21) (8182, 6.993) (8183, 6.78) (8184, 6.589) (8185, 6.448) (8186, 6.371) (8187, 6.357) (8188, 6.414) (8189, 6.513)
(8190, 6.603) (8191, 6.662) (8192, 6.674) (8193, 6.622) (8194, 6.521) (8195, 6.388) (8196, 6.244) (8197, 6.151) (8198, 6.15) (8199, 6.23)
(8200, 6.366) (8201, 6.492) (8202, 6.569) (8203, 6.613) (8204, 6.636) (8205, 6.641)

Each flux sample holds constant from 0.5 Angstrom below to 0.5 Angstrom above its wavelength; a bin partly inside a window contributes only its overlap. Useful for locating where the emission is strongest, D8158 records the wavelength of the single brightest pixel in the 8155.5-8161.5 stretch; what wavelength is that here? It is 8161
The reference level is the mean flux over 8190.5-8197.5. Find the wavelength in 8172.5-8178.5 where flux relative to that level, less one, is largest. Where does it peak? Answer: 8178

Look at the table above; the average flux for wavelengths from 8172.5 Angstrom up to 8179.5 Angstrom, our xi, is 6.94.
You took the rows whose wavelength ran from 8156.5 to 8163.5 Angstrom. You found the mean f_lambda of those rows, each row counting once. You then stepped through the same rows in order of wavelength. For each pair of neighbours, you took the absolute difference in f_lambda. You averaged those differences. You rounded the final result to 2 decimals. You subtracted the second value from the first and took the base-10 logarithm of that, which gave 0.84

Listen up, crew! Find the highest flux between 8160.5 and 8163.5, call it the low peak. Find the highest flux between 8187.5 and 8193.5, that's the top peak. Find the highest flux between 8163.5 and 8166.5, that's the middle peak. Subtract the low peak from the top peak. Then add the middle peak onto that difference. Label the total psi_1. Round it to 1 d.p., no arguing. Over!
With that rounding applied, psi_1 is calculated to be 6.7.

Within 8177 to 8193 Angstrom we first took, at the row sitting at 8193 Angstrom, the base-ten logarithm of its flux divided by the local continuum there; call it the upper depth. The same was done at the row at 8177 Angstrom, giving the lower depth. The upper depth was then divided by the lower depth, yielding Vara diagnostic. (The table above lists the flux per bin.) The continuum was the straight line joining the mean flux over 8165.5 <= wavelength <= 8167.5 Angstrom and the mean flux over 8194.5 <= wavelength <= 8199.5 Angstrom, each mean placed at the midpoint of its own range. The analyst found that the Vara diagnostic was 1.2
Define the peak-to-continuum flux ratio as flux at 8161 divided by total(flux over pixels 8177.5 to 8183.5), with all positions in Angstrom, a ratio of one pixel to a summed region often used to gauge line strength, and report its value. 0.167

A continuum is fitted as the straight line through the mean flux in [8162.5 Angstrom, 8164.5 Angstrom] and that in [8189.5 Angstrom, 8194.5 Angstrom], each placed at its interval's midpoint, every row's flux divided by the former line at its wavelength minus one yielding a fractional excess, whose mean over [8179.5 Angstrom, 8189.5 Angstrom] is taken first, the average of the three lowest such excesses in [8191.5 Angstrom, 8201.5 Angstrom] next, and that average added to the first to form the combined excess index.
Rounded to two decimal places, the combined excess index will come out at -0.06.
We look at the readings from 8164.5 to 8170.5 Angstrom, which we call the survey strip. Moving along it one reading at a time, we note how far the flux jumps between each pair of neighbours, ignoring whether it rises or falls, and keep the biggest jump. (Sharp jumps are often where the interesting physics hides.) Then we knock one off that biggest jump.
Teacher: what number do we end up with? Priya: -0.80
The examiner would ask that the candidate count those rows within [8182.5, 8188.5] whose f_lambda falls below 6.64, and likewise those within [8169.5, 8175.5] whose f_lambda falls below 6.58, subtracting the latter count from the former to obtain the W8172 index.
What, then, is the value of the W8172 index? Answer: 5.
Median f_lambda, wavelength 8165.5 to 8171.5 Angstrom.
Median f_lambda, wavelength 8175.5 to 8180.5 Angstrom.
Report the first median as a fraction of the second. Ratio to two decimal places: 0.93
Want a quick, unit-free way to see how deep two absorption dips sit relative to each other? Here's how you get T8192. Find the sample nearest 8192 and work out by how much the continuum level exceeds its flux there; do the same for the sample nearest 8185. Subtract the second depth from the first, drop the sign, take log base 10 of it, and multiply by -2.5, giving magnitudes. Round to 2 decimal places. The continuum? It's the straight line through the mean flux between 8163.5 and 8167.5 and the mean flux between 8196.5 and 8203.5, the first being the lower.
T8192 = 0.99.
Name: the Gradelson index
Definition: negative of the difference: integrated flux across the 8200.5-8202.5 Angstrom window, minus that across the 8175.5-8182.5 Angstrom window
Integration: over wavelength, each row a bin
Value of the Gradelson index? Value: 37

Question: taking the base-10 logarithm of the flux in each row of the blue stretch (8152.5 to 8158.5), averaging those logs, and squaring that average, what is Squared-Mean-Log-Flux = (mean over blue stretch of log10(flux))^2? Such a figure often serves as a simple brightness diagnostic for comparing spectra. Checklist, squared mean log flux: 0.685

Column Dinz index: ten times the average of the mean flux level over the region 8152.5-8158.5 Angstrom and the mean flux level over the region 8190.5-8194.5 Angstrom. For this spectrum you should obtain 66.7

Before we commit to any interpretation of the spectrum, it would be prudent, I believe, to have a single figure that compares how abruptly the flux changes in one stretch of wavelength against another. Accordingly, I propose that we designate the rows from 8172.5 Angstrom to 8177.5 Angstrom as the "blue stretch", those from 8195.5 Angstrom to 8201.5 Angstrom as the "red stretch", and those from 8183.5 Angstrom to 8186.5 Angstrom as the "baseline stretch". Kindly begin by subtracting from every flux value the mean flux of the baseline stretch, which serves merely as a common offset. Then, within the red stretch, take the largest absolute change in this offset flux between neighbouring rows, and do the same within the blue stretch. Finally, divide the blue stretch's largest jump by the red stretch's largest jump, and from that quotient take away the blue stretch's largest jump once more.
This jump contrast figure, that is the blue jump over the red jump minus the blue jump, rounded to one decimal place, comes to 1.1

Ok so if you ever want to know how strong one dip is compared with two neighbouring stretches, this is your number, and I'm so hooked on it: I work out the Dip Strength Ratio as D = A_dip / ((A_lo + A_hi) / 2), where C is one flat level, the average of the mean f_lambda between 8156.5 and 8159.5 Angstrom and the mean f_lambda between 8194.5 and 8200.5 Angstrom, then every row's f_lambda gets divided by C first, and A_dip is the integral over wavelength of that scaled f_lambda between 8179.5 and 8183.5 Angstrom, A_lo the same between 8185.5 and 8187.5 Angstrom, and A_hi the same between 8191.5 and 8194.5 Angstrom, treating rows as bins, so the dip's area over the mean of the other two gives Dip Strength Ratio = 1.74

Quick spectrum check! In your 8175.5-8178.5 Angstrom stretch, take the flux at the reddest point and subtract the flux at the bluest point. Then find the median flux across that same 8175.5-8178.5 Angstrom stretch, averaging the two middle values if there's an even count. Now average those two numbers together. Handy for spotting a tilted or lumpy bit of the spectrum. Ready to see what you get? 3.70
